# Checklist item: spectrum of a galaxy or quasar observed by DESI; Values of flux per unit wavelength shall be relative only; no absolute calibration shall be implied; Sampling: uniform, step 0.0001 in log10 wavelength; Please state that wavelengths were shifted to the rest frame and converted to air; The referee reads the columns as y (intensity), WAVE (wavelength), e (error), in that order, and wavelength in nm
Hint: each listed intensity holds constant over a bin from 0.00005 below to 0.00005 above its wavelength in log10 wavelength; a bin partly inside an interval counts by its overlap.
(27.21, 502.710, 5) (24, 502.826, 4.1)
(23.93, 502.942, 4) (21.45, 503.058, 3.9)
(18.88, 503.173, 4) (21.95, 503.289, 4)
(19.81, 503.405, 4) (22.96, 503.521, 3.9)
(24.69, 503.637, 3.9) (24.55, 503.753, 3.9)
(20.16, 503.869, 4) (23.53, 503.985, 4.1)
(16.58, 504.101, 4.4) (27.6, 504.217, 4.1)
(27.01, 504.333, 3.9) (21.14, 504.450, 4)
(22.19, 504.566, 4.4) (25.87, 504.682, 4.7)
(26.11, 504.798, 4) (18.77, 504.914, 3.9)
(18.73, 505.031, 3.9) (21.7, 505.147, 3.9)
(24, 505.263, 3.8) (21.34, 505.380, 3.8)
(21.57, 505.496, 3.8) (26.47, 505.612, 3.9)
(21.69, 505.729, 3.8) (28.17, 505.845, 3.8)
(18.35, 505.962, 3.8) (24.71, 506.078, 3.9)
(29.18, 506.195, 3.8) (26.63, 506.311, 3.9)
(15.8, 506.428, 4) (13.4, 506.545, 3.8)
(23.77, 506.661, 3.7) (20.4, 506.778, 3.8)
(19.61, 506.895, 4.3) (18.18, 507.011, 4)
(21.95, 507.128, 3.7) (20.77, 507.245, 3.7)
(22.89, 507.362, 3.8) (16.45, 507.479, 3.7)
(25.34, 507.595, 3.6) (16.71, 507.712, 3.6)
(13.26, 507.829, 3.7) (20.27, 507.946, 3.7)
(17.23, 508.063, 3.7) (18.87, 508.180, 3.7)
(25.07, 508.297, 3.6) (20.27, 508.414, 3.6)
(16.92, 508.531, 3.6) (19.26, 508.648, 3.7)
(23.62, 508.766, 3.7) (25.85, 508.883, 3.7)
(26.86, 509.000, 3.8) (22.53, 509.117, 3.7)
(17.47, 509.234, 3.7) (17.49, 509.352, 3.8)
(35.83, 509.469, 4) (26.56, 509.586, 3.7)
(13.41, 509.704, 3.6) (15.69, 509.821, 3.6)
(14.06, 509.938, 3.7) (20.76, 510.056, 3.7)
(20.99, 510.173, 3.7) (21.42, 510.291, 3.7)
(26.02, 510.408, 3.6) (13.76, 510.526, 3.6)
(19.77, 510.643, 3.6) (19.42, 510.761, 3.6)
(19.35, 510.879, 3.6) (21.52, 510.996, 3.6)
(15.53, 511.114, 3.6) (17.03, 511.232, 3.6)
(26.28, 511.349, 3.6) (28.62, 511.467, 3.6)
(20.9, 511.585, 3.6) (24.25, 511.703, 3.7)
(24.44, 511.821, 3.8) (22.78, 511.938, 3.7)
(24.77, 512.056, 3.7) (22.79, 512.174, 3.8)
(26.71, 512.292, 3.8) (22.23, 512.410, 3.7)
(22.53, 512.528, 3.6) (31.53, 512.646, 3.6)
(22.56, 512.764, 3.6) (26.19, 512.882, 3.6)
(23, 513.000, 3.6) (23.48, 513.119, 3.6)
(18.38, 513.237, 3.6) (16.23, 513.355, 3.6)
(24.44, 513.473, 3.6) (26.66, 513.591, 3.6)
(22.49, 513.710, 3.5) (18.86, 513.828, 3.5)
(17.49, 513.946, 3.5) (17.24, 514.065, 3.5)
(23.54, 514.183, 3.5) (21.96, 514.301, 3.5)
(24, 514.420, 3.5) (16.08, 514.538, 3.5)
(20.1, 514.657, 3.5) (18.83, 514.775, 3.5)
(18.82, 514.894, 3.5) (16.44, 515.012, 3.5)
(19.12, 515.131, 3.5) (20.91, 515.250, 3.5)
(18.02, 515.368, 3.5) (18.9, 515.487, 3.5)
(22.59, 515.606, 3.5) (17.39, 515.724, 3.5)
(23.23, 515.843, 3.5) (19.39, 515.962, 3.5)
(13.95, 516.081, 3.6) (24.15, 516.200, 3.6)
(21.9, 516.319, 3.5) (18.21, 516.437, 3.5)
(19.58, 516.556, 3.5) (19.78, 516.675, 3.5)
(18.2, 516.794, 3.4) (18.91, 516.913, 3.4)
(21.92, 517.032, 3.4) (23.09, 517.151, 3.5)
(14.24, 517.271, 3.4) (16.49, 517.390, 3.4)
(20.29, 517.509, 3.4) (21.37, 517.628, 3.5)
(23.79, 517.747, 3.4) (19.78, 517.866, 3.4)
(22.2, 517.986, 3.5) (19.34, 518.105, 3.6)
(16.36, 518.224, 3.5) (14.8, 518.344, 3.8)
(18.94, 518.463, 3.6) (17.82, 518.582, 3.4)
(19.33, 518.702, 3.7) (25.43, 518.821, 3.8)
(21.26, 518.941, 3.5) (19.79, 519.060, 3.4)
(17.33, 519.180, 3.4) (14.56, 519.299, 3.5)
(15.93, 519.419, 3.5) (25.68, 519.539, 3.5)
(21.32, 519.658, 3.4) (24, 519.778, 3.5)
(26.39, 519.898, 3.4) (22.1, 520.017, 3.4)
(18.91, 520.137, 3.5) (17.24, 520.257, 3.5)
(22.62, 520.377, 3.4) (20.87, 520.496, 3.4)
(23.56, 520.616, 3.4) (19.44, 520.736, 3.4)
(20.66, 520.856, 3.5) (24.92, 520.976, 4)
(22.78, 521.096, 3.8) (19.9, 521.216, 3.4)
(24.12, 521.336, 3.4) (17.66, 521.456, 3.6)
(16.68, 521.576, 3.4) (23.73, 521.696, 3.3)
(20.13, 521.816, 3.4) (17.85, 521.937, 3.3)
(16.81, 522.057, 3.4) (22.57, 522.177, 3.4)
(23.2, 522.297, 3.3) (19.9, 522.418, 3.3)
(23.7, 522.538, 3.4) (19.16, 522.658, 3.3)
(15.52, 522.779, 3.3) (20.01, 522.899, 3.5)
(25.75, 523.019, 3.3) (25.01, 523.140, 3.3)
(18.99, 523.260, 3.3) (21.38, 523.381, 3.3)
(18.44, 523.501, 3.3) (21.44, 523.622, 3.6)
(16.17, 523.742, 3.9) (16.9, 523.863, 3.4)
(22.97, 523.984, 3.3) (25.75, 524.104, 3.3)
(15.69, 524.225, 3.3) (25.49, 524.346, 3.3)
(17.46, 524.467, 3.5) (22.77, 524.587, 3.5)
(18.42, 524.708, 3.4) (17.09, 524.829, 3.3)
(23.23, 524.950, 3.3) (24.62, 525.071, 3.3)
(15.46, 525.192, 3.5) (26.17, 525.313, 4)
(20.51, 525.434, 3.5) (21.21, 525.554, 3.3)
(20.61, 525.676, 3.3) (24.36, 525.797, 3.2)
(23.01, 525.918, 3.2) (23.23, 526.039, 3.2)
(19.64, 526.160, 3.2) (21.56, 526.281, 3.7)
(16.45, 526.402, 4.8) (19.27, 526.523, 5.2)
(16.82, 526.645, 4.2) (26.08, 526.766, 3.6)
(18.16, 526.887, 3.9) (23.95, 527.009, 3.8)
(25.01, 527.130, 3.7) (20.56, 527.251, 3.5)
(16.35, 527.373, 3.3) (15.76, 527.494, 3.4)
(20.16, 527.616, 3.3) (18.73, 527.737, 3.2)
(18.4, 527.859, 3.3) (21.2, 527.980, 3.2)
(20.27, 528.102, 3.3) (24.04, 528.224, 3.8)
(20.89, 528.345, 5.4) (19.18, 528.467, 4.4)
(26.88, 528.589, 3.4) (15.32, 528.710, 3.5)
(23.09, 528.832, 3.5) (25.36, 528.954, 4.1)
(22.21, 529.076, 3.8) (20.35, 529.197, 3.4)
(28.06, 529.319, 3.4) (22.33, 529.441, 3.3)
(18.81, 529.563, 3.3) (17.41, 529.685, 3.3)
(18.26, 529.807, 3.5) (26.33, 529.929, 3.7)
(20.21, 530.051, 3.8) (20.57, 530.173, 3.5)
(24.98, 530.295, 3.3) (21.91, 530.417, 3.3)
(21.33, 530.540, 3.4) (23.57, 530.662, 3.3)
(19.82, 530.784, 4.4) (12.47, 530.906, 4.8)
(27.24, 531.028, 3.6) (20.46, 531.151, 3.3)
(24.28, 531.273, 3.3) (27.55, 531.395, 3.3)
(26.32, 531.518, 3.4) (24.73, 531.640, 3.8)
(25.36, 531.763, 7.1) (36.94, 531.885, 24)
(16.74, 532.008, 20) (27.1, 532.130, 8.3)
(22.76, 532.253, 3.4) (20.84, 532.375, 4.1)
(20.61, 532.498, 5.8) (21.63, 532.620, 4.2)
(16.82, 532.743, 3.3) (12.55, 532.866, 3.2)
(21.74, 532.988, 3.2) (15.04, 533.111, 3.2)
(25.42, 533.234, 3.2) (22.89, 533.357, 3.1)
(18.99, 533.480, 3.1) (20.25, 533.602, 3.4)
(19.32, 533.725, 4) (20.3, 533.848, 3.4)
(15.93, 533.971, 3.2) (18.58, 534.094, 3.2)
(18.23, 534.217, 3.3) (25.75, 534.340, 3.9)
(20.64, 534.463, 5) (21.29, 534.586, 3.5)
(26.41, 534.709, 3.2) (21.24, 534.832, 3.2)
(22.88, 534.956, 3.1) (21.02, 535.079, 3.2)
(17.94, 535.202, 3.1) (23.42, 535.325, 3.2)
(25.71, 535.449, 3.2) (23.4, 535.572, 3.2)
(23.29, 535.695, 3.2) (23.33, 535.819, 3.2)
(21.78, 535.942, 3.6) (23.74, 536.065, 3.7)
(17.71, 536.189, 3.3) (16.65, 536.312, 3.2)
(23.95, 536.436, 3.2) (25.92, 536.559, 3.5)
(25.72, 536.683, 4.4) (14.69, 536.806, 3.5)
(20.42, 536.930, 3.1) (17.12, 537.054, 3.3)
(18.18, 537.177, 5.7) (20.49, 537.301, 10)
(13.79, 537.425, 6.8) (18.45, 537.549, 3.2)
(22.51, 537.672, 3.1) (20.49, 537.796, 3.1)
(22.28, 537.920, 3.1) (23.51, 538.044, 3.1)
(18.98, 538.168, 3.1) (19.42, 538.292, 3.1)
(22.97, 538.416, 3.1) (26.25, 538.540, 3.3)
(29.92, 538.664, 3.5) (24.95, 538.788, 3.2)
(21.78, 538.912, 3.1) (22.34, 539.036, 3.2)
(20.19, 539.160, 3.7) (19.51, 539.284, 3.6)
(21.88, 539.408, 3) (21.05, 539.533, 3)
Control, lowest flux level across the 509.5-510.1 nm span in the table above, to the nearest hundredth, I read 13.41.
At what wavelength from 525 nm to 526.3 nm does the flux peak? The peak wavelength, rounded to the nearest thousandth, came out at 525.313 nm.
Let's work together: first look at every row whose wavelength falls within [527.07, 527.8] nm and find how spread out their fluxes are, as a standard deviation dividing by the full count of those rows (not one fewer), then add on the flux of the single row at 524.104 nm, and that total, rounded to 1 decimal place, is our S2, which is 28.8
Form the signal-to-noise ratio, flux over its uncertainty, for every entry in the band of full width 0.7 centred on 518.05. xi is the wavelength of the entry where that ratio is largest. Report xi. 517.747 nm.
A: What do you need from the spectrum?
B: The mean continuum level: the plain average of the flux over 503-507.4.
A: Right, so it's 22.2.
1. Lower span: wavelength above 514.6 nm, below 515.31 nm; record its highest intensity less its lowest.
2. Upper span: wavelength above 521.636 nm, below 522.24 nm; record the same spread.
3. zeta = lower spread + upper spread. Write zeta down 11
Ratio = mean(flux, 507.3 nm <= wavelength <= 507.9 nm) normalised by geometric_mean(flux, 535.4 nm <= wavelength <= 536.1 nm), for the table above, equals 0.81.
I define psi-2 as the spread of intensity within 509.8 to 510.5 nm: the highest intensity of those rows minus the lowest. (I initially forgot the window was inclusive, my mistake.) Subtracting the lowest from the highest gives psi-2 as 12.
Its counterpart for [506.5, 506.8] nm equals 10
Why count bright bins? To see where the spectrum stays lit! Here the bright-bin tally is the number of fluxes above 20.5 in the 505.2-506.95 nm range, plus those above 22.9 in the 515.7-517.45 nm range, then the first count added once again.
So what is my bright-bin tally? 23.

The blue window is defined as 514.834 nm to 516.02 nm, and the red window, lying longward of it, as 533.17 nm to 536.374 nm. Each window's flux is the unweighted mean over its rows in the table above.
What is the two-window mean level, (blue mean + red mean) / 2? 20.4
